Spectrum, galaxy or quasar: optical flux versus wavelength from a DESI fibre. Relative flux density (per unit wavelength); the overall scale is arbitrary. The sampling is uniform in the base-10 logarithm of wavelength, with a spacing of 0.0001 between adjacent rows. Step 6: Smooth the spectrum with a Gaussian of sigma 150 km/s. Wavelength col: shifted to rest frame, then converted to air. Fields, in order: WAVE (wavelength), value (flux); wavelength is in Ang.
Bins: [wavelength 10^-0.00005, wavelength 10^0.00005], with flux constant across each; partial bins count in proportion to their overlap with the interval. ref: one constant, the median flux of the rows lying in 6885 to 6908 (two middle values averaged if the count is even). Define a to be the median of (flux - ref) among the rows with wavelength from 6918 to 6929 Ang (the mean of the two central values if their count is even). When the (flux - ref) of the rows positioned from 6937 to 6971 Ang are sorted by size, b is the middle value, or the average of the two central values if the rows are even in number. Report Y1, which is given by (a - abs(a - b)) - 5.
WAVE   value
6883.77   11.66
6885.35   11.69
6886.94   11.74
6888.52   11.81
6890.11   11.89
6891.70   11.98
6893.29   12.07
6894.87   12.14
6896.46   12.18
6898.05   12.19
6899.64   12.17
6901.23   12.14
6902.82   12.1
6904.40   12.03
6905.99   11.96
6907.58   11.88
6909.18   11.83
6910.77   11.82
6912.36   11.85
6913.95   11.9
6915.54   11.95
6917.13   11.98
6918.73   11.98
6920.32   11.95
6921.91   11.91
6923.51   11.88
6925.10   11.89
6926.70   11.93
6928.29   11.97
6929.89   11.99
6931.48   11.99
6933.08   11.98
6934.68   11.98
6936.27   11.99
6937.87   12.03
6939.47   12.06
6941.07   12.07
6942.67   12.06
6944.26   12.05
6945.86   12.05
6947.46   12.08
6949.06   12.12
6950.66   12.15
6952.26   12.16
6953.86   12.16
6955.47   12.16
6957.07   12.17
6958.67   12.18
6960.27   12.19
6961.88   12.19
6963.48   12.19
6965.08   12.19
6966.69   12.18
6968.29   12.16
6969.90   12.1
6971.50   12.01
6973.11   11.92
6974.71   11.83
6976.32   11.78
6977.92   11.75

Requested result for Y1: -5.33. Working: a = -0.10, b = 0.13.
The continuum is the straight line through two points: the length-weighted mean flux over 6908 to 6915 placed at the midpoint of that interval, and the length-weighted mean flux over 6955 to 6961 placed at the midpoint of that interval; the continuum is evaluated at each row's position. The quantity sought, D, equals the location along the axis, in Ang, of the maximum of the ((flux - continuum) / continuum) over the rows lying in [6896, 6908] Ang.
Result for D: 6896.46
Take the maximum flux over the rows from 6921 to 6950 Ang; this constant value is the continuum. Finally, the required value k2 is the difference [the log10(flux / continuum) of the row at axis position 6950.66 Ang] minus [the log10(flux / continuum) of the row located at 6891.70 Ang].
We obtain 0.006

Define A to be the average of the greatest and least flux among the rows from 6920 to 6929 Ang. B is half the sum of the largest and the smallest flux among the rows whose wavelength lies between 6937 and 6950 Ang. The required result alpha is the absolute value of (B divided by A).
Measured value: 1.013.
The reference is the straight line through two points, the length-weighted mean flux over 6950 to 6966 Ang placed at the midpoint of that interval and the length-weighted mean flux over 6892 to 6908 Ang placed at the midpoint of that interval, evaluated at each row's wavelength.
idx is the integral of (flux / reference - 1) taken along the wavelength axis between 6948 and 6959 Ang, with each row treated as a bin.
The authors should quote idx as -0.01 Ang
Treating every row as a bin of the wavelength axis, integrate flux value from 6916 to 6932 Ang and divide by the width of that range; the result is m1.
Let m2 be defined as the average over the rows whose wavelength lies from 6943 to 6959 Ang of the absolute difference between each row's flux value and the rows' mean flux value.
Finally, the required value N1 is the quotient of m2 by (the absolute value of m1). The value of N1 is 0.004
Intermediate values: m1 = 11.9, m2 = 0.042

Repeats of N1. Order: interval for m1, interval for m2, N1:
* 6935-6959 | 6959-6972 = 0.004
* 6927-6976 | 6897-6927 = 0.007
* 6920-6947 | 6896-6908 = 0.008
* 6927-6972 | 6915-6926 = 0.003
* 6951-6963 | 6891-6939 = 0.006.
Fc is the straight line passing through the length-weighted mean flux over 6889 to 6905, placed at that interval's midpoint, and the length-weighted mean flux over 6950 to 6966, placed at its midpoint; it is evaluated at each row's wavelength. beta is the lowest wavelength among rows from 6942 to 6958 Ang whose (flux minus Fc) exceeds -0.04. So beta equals 6949.06 Ang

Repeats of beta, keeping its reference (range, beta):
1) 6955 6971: 6955.47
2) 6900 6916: 6901.23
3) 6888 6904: 6893.29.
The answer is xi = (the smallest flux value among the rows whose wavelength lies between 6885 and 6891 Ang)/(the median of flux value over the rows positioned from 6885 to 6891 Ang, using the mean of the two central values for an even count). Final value 0.993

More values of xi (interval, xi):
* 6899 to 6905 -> 0.993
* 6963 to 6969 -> 0.998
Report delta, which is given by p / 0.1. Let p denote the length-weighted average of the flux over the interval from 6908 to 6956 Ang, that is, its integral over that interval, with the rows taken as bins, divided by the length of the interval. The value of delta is 120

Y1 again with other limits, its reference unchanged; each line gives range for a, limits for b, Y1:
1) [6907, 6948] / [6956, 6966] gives -5.26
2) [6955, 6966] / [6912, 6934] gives -5.08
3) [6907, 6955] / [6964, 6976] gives -5.17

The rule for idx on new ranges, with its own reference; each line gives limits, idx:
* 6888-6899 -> -0.04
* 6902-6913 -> -0.16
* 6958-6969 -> 0.01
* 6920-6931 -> -0.18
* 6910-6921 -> -0.18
